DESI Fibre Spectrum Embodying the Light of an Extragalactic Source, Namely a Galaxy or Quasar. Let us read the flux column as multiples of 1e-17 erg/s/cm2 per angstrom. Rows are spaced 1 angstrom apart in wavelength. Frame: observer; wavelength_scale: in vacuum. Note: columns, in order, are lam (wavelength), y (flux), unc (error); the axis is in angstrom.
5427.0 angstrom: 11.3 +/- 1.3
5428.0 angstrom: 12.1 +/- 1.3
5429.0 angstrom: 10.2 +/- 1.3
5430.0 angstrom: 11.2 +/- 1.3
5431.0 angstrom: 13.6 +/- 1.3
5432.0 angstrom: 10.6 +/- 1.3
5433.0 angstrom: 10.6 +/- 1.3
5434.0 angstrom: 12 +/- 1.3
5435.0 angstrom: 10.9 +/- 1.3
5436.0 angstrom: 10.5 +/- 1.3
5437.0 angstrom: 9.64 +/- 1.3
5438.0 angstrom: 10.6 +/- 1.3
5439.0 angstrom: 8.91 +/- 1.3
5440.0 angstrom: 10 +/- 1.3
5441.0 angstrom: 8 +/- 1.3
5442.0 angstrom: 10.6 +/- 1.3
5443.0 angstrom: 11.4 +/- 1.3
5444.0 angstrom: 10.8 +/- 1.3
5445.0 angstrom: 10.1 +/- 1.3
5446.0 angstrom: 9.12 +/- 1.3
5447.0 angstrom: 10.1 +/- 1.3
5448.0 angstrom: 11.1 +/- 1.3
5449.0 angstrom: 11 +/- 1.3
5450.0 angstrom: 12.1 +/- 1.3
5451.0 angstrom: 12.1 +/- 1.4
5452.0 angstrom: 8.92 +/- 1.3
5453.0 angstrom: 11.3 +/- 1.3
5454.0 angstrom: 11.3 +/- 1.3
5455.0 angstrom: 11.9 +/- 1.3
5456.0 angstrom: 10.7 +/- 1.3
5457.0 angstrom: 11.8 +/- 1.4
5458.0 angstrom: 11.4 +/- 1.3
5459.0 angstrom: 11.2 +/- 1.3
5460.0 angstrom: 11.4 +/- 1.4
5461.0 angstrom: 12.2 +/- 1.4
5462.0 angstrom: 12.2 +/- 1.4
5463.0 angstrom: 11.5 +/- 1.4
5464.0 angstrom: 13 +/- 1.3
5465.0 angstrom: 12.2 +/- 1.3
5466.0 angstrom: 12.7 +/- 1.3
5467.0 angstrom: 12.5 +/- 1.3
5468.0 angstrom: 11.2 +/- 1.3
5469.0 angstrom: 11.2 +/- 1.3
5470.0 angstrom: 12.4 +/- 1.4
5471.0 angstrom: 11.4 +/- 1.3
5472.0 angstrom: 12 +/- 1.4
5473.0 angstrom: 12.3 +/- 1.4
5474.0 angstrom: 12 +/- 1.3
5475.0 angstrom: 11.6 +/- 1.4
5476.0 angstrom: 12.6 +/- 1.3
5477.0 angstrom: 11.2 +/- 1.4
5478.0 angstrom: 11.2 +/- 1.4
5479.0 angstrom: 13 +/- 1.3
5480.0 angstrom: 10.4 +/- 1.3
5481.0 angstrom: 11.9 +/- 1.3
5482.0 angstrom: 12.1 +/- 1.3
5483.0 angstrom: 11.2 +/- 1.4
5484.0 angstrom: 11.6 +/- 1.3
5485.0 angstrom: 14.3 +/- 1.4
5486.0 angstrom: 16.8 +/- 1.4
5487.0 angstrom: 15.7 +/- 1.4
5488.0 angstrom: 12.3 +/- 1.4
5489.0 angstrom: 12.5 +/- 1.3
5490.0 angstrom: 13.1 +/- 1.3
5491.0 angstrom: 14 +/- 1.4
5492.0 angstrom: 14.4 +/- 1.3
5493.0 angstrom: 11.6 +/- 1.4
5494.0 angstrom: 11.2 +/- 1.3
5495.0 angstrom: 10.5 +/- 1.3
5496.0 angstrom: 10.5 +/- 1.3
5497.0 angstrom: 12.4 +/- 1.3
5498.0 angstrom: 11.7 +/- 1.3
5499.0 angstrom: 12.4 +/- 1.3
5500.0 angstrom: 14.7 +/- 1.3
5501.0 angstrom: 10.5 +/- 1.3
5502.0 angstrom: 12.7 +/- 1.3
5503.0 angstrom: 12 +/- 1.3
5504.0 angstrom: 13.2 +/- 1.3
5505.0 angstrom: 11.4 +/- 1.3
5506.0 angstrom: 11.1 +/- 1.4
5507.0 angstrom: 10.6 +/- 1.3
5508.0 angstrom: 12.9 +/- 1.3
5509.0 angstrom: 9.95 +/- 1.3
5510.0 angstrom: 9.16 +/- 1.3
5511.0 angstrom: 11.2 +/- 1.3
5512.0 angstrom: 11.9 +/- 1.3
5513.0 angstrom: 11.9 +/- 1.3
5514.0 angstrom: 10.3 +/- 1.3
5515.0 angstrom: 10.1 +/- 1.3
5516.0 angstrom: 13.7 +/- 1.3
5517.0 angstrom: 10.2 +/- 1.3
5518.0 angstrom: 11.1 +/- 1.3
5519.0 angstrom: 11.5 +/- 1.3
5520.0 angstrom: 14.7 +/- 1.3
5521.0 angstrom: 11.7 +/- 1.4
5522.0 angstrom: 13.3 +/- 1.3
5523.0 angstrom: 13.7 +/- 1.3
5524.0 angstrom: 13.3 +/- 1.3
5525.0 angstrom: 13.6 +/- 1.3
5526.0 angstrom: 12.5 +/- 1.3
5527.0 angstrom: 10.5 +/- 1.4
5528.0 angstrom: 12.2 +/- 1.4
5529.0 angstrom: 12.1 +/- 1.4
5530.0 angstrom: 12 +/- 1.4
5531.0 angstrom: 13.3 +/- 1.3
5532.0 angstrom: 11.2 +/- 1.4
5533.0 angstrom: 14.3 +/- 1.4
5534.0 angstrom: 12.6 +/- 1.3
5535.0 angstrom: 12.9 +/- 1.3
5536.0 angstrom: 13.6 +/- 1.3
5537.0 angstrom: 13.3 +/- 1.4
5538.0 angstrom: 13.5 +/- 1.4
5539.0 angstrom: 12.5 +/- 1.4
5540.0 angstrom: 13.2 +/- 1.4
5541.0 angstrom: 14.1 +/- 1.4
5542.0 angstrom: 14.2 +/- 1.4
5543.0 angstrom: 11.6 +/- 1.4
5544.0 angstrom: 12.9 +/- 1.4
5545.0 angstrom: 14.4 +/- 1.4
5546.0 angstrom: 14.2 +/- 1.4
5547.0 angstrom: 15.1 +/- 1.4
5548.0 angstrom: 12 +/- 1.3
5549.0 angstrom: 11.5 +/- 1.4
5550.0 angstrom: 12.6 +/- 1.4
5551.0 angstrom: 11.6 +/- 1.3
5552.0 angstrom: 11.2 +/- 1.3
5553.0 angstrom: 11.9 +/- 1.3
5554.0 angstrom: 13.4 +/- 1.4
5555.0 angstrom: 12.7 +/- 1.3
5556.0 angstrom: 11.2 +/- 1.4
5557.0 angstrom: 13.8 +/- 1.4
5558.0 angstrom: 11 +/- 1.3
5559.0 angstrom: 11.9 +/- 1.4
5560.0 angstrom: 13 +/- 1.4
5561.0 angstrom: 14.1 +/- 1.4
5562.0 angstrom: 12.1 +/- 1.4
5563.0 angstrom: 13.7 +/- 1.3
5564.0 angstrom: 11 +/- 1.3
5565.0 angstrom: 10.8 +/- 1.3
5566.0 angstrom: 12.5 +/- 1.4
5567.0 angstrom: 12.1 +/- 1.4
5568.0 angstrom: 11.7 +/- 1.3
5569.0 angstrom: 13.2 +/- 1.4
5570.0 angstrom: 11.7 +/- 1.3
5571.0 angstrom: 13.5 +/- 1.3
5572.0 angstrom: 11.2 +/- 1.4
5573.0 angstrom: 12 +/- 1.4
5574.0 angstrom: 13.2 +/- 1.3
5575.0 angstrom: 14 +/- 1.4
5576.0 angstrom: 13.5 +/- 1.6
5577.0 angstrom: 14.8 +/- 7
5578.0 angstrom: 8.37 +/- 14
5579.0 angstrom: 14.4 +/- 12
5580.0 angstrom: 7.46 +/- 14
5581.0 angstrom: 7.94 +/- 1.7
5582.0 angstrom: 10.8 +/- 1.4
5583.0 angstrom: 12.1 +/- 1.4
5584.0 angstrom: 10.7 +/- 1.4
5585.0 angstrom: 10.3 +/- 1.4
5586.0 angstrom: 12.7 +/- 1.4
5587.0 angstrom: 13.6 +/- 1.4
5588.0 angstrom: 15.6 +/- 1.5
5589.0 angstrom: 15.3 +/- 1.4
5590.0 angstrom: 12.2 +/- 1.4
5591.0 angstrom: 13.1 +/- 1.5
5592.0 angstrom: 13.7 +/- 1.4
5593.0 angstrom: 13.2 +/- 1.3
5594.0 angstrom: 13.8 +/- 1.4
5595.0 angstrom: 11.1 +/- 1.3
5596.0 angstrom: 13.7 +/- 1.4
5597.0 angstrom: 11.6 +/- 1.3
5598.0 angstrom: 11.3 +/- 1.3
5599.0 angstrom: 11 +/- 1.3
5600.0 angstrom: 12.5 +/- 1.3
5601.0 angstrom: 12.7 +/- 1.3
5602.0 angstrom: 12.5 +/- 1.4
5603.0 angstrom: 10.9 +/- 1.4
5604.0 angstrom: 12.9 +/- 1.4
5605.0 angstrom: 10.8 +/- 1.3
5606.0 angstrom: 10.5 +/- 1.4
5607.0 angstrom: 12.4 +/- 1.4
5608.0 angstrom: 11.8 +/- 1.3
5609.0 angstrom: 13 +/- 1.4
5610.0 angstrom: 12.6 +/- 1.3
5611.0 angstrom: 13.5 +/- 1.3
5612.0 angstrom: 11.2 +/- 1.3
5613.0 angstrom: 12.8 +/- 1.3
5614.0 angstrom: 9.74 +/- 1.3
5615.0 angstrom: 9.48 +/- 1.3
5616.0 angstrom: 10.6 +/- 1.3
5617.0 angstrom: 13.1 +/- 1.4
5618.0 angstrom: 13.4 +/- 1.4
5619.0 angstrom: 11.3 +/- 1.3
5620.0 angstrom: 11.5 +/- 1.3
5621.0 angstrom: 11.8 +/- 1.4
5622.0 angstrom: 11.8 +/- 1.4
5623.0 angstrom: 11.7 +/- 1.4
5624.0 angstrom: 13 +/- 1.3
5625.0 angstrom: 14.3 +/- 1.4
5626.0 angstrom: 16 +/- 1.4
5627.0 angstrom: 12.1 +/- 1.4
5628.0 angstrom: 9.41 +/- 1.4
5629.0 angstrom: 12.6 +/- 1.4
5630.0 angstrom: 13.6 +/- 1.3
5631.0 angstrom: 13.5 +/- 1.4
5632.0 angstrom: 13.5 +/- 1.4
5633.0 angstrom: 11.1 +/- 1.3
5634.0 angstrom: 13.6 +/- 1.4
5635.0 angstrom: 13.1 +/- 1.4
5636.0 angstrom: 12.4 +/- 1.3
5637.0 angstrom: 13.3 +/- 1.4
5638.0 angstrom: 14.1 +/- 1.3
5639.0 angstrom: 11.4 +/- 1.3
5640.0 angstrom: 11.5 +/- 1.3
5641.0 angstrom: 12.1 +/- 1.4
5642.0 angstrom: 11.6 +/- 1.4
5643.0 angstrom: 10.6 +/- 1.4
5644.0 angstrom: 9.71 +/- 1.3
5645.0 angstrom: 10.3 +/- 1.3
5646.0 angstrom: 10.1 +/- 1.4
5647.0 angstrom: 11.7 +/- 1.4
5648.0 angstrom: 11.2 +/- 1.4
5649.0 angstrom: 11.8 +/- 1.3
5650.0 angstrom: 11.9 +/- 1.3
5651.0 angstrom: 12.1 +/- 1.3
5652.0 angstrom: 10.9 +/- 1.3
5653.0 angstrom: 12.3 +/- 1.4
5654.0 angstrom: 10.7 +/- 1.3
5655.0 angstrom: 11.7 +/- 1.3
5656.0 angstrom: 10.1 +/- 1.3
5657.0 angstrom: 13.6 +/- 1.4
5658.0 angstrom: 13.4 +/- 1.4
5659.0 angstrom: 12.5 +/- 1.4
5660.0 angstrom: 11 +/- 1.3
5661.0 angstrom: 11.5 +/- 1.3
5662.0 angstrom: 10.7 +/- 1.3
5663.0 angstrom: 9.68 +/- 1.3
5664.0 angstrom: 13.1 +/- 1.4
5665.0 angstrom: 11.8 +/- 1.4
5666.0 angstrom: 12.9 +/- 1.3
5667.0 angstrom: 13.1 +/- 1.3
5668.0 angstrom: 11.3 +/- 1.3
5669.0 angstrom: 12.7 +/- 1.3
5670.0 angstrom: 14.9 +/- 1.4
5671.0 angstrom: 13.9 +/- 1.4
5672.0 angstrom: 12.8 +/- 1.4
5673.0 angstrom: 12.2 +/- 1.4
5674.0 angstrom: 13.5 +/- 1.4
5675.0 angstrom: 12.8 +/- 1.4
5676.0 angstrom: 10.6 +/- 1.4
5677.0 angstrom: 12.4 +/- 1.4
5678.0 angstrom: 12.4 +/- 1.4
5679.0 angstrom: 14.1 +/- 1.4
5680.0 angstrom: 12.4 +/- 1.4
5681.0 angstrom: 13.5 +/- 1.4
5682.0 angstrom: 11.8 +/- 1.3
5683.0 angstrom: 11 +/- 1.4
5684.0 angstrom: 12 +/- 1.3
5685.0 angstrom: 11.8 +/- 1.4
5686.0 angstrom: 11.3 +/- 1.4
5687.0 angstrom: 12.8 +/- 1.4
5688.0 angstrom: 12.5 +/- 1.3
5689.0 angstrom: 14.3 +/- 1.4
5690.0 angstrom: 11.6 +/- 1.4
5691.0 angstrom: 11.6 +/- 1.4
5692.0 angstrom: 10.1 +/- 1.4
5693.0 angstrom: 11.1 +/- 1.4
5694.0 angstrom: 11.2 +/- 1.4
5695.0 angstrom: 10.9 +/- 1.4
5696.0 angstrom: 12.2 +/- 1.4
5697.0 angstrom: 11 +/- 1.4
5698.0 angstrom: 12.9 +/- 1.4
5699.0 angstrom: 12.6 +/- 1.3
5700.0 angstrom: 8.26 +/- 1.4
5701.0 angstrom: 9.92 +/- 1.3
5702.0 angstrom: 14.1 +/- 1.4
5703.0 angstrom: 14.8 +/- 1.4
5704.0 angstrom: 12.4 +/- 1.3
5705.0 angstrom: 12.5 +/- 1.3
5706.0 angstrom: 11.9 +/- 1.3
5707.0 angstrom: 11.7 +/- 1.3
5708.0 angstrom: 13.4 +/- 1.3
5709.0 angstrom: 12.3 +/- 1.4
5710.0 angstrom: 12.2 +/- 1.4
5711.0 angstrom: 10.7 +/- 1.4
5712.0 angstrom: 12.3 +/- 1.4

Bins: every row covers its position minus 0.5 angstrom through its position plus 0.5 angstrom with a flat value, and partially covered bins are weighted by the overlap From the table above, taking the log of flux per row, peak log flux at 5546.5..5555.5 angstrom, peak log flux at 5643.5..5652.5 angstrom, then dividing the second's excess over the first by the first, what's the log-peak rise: -0.08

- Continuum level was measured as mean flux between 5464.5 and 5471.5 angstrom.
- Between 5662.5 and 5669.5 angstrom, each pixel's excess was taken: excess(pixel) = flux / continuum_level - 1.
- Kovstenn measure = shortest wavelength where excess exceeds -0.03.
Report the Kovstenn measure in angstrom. 5664.0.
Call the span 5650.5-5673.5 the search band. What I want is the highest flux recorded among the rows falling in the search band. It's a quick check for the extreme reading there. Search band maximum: 14.9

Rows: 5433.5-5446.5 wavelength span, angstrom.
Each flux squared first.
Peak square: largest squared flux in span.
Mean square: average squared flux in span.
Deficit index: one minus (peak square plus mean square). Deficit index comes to -248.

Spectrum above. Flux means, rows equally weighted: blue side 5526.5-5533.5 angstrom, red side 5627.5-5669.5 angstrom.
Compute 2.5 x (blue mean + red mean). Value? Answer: 60.3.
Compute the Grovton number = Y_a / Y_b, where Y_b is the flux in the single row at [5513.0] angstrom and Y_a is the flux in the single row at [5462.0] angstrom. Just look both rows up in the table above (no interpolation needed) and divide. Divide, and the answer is 1.03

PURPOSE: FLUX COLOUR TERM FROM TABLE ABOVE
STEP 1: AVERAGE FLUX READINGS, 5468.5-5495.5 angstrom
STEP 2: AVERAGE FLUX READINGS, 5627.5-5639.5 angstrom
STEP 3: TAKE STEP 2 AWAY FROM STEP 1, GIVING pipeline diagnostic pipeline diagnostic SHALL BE -0.2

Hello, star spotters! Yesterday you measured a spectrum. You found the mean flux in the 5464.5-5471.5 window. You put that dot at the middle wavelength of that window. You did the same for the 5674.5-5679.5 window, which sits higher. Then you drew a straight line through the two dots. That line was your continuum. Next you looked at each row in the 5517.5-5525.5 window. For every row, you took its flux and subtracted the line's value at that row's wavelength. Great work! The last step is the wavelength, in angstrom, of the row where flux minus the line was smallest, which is 5518.0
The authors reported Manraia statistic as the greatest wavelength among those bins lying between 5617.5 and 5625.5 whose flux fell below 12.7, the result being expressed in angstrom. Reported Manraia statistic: 5623.0 angstrom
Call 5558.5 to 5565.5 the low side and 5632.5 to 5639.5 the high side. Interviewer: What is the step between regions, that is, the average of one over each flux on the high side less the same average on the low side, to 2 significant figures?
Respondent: -0.0024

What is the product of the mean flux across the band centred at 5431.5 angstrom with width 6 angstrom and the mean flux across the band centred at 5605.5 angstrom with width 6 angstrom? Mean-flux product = 131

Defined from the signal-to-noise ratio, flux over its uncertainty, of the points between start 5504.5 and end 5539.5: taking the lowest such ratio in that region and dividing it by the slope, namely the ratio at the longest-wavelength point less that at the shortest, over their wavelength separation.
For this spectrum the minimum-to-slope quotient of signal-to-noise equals 1504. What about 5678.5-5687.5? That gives -68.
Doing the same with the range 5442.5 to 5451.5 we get -444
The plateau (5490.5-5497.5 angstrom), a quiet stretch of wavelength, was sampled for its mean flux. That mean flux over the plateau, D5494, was 12.09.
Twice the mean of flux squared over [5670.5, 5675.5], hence 341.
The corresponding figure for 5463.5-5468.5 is 304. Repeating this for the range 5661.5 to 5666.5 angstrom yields 274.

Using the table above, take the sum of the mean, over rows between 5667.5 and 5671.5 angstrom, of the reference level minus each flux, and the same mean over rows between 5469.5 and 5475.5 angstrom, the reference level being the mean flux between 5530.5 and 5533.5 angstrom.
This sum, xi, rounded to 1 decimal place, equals 0.7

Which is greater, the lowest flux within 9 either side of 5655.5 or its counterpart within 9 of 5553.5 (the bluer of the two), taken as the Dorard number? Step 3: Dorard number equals 11.0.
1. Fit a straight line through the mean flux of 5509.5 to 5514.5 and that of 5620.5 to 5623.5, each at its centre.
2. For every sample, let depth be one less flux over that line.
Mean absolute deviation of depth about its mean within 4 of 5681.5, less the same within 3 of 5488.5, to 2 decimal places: -0.08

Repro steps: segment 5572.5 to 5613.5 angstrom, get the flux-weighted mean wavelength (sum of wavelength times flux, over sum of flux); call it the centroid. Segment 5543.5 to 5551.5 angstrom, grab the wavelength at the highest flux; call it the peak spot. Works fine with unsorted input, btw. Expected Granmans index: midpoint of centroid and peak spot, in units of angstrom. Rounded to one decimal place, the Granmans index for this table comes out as 5570.0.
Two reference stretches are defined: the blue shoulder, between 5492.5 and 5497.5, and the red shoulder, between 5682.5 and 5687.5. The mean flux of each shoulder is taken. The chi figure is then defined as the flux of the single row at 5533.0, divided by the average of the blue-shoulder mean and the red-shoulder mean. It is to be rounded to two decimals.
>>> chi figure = 1.24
